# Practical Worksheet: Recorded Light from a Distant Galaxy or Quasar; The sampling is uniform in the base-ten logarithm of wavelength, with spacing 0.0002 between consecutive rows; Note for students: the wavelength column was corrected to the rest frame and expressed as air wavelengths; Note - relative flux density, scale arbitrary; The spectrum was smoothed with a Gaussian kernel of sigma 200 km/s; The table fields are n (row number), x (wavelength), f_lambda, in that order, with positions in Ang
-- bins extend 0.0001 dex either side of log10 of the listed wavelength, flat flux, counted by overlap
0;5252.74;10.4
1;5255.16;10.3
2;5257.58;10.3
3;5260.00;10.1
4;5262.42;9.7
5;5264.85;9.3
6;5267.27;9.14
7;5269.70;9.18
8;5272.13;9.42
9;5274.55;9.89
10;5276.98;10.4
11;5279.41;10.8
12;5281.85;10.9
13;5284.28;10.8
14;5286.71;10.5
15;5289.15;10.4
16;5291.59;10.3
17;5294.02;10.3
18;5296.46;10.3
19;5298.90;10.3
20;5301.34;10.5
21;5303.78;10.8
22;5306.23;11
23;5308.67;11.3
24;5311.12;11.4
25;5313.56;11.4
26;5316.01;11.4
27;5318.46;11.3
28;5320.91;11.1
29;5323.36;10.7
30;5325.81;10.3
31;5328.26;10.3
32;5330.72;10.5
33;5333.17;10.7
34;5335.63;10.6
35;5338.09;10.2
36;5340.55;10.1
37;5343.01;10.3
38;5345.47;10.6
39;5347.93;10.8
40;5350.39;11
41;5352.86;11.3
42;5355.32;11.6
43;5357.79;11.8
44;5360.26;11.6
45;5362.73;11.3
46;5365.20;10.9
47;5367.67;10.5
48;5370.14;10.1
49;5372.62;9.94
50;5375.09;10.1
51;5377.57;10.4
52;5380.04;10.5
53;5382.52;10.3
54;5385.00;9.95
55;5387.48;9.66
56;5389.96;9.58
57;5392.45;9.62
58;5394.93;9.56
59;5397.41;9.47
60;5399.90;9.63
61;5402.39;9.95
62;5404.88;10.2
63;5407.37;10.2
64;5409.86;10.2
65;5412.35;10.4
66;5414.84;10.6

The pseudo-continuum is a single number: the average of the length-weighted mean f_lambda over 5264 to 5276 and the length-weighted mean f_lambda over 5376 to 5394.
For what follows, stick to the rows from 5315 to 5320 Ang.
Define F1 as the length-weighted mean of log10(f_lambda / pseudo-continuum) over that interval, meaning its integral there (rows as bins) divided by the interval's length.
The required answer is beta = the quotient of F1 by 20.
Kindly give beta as 0.0034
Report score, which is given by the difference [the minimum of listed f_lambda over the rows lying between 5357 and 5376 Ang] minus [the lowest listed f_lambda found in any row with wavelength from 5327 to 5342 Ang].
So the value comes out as -0.16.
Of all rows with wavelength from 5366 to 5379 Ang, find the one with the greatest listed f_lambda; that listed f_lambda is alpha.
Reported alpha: 10.5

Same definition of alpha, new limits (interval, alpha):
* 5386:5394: 9.66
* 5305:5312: 11.4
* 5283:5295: 10.8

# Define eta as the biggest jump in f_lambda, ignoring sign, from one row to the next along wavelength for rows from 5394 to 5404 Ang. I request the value 0.32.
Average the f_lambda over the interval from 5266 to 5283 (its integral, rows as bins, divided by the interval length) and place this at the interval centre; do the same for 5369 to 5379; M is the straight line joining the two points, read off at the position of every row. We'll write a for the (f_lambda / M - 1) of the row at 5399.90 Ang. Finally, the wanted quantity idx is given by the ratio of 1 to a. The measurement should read -18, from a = -0.055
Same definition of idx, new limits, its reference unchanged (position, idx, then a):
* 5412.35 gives 56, 0.018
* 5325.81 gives 41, 0.025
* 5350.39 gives 11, 0.089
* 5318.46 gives 8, 0.126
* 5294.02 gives 32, 0.031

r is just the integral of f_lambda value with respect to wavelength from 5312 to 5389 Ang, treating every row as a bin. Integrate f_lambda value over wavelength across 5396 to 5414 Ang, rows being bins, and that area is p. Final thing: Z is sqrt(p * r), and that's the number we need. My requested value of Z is 385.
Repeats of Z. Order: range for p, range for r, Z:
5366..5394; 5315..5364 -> 388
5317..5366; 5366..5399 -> 419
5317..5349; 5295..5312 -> 249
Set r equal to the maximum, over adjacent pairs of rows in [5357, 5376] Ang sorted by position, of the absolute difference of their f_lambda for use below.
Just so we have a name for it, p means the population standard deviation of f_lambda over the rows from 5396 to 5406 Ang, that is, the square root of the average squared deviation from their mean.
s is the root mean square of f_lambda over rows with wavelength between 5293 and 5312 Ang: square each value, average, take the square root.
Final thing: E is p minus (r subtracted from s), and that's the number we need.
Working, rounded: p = 0.28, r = 0.400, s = 10.75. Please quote -10.1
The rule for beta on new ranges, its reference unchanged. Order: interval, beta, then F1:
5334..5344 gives 0.0013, 0.03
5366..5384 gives 0.0012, 0.02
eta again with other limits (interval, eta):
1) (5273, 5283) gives 0.51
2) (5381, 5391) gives 0.35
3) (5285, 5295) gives 0.10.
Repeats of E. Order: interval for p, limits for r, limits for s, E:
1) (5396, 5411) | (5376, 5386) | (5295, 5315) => -10.2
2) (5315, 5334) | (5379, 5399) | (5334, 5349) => -9.7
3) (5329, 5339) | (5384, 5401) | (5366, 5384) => -9.8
